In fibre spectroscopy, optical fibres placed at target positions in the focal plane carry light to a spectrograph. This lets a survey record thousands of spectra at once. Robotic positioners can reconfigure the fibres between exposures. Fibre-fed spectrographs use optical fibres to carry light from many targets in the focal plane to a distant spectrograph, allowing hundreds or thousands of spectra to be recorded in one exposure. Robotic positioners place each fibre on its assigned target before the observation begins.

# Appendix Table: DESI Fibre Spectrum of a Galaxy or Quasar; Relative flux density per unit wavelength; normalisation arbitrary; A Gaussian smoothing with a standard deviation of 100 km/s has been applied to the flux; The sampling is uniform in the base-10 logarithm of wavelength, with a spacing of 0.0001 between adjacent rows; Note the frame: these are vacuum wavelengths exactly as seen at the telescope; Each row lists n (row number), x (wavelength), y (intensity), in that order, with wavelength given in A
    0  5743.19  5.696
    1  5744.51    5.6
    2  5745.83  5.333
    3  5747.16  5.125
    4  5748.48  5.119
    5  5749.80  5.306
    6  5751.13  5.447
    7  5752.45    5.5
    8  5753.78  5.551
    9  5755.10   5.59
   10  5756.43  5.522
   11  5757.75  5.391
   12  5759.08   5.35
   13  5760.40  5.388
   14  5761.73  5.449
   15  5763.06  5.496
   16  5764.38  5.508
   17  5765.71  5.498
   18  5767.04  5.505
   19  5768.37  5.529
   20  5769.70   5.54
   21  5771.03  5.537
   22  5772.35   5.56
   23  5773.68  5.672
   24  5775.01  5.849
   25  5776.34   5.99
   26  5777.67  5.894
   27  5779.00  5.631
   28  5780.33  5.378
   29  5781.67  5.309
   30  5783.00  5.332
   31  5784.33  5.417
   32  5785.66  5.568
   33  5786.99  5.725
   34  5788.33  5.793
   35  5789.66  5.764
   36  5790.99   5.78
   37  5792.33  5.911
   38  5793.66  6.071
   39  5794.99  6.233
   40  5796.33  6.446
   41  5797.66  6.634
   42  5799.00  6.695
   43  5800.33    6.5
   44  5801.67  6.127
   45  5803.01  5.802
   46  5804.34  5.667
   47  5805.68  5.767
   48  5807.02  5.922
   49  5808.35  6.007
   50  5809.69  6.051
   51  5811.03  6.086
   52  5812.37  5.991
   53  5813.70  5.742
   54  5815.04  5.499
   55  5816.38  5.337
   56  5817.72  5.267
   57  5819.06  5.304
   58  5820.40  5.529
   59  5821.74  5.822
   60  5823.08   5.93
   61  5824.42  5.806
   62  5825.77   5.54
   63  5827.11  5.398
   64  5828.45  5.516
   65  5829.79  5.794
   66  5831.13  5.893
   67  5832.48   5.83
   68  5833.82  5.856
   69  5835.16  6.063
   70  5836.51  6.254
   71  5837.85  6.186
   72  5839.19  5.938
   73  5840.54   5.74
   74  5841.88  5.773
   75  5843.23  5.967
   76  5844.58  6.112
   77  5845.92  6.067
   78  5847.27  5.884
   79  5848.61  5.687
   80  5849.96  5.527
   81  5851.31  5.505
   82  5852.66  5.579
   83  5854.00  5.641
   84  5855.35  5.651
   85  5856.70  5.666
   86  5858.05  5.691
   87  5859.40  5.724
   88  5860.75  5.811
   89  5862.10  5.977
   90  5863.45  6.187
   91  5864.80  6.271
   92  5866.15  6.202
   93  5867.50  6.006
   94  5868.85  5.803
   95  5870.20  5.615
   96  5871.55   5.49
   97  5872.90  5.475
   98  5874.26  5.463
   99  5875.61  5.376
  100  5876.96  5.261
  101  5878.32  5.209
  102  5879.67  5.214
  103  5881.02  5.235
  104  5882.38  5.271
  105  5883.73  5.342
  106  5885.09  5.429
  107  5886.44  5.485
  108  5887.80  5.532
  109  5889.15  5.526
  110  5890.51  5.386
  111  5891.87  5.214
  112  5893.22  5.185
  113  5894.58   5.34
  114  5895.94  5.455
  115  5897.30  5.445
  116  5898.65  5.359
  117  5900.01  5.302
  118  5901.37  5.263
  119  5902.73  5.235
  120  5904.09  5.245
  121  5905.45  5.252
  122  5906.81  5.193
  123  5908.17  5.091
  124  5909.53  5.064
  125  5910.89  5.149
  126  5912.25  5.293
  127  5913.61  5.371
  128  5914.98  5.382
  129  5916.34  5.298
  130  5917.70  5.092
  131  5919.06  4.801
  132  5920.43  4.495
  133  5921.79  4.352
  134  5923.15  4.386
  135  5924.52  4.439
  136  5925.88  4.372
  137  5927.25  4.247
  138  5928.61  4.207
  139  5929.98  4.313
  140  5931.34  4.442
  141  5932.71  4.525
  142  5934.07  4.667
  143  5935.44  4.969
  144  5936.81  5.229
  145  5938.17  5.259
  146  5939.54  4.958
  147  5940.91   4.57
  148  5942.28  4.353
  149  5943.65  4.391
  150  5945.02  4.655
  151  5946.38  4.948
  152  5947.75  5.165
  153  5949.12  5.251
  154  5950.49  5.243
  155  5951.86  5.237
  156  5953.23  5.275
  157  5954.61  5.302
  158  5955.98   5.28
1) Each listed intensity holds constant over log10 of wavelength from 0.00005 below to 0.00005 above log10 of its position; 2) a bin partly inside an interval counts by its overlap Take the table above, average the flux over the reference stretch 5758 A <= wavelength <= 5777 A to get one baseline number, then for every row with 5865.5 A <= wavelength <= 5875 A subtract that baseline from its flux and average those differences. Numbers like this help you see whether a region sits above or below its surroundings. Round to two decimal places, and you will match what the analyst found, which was 0.16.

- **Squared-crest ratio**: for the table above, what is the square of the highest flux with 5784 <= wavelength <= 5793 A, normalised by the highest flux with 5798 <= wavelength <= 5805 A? 5.2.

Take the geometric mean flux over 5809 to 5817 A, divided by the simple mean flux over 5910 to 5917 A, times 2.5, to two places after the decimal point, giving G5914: 2.73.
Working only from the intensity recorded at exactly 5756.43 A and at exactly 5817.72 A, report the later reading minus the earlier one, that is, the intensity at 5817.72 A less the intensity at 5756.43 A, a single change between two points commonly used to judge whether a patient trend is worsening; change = -0.3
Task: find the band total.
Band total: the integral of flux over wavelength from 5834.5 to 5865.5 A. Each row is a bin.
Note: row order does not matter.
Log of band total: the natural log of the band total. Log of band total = 5.20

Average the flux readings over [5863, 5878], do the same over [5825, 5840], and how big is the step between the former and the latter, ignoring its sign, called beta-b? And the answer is 0.1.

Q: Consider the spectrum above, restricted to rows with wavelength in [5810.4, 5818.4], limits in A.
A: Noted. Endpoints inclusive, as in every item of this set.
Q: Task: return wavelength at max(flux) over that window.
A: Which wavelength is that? 5811.03 A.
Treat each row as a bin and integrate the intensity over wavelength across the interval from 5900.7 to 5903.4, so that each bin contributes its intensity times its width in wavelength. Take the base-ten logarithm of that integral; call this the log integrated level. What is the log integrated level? 1.15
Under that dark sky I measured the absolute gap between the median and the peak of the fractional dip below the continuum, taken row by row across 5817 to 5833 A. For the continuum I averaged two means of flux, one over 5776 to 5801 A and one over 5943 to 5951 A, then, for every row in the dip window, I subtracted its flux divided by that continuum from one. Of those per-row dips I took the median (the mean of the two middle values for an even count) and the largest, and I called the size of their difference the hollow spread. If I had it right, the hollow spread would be 0.07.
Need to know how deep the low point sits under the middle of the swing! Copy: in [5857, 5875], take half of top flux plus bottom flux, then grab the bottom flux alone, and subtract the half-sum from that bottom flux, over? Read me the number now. -0.40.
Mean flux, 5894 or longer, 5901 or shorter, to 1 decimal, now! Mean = 5.4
